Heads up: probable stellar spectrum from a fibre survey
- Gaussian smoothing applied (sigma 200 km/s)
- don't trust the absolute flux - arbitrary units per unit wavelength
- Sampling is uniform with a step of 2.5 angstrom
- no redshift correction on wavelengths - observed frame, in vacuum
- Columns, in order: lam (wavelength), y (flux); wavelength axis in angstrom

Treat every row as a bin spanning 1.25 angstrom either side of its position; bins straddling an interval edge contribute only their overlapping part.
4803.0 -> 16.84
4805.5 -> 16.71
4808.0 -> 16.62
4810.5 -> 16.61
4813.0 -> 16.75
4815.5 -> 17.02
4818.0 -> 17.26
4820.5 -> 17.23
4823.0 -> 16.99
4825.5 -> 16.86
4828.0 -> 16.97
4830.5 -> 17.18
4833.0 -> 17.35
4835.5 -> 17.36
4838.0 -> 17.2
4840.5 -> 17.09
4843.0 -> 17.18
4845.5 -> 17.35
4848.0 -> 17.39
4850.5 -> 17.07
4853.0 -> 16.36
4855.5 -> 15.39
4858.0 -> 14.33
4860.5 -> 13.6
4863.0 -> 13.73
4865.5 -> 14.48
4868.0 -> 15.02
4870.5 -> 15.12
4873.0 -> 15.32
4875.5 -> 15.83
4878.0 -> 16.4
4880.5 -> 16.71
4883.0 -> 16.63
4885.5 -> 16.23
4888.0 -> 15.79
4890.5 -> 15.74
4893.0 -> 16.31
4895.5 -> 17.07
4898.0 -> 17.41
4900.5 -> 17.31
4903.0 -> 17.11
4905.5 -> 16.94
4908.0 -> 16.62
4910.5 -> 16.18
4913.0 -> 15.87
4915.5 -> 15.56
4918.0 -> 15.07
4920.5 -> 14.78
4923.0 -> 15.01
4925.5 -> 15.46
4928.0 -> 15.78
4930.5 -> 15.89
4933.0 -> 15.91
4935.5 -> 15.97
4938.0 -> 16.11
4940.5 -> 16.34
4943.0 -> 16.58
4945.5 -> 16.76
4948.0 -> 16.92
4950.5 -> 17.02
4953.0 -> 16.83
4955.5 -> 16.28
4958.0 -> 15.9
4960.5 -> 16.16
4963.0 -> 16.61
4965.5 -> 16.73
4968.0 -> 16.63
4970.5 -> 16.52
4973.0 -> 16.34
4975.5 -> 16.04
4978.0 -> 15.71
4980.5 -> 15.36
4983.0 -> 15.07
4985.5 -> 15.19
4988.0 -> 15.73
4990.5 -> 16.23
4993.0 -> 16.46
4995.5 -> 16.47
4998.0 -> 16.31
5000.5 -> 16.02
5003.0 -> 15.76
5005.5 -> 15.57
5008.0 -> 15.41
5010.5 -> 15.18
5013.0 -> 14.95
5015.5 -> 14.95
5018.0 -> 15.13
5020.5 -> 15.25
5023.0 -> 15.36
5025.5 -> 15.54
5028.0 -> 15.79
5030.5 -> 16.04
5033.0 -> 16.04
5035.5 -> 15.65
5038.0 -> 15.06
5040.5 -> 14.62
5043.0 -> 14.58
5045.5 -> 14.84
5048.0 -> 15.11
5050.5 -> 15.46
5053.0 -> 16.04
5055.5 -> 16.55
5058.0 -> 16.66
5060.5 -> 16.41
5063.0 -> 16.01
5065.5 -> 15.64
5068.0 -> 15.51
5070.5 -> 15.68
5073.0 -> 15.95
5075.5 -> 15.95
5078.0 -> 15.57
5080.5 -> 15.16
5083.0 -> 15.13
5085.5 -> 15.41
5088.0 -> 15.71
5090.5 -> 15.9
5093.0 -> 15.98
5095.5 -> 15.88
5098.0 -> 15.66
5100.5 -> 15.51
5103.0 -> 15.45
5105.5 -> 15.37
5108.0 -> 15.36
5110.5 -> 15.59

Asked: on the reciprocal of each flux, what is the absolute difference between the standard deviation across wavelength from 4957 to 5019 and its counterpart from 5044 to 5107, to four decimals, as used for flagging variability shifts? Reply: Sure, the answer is 0.0005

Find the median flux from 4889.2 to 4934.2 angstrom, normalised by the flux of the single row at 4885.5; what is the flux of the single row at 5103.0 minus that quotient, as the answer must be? 14.47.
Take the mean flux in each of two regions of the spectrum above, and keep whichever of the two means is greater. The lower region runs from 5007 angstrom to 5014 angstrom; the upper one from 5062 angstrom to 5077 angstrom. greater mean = 15.8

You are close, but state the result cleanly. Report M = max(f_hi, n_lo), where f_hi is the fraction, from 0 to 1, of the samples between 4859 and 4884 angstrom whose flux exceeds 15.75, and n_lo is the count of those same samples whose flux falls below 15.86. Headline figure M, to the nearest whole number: 7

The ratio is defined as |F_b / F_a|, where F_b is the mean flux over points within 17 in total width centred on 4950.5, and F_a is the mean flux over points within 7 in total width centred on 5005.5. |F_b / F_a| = 1.07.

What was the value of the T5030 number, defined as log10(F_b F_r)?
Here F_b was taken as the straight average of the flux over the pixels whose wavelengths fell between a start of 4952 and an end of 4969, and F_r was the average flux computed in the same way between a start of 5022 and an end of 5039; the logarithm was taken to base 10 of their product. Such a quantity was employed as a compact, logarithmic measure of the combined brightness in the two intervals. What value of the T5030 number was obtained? 2.41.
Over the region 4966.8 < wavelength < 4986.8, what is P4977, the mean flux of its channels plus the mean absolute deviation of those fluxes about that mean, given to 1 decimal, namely 16.4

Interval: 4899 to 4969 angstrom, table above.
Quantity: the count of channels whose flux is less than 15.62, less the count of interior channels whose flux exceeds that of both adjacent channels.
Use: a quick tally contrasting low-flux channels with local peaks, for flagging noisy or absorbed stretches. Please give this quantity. 3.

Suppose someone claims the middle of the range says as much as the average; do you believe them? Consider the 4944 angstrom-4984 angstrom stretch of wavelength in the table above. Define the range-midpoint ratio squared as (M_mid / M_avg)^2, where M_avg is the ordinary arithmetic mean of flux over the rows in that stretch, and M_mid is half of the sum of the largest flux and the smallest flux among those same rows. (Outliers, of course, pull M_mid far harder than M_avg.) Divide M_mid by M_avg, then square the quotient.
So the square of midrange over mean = 0.97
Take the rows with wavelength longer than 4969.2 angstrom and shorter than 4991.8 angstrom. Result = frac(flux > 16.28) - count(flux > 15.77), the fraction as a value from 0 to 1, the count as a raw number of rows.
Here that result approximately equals -3.8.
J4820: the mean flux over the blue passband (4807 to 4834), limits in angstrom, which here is 17.0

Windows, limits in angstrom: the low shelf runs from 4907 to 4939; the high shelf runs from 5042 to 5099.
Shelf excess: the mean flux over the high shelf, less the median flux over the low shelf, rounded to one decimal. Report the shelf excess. -0.2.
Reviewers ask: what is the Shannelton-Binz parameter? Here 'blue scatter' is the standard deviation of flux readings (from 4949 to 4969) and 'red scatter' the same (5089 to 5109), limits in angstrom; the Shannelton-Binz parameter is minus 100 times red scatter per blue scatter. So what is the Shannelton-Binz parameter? -67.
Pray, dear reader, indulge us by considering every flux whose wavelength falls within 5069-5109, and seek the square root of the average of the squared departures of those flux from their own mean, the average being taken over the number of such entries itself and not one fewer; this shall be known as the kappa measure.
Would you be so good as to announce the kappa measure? 0.27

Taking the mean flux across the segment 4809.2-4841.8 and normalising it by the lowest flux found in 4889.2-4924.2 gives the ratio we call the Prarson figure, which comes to 1.15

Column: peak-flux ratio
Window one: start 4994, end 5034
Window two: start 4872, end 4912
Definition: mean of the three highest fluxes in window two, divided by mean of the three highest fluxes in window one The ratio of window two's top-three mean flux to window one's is 1.062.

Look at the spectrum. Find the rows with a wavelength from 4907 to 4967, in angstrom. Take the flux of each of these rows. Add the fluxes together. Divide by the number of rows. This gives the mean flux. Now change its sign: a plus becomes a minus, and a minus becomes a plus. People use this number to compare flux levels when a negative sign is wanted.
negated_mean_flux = -16.1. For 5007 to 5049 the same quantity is -15.3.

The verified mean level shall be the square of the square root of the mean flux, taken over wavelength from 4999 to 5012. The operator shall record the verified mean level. 15.6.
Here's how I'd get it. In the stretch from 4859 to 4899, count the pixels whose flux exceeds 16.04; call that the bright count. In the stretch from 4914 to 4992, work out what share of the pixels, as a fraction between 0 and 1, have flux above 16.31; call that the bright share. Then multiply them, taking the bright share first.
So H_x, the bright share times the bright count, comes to 2.5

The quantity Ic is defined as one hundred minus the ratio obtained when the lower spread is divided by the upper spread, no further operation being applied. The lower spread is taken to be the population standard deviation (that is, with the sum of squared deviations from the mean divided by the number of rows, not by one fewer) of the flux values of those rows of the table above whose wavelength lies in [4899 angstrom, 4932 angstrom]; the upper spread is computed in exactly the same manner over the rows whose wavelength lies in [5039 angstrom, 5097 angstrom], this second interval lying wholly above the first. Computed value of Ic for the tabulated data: 98.6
